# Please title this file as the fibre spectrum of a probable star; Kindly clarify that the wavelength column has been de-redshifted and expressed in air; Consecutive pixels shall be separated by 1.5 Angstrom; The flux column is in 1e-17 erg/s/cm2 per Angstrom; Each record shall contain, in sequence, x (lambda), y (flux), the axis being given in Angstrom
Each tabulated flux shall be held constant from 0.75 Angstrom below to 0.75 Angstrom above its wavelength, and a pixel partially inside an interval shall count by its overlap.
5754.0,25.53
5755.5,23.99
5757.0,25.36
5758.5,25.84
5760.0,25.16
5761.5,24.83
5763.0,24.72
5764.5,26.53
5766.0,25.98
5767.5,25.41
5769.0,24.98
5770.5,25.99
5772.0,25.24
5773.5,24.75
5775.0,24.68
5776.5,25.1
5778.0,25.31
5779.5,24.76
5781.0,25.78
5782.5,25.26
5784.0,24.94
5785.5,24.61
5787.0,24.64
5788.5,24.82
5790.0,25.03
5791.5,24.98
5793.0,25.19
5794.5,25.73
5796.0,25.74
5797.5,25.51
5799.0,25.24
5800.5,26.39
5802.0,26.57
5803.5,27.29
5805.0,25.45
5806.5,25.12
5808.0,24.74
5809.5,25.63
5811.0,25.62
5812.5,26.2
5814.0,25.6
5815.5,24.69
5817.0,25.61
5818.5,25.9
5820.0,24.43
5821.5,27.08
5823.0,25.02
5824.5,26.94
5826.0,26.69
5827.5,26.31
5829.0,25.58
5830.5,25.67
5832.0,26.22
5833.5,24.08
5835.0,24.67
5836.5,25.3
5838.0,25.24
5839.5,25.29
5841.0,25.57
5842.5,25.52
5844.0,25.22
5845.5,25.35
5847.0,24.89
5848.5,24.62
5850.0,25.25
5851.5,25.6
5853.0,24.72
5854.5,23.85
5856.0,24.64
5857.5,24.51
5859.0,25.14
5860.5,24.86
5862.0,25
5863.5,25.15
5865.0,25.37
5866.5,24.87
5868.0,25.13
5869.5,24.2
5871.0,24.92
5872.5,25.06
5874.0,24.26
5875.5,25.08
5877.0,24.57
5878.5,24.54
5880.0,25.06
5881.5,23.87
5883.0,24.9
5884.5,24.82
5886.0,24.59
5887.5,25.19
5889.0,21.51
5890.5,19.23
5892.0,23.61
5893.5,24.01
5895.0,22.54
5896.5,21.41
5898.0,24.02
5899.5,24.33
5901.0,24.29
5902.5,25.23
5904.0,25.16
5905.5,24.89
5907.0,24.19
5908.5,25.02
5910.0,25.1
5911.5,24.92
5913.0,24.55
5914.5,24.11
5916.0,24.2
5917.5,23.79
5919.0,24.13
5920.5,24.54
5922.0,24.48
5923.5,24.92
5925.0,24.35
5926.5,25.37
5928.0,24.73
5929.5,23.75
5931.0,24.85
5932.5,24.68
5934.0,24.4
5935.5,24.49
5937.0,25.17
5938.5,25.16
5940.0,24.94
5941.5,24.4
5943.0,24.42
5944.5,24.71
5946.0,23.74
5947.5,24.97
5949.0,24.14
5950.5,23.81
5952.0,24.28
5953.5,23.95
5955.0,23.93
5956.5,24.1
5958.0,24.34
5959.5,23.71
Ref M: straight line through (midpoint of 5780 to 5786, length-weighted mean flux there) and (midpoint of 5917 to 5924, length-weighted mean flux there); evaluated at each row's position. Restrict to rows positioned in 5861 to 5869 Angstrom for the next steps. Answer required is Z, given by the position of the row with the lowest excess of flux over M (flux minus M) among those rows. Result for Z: 5866.5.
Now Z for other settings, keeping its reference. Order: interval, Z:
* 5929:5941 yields 5929.5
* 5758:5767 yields 5763.0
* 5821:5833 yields 5823.0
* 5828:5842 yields 5833.5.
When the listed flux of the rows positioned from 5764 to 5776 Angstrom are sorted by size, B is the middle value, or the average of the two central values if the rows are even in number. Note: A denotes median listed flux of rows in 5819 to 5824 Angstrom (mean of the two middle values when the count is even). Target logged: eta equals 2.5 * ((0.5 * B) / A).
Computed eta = 1.27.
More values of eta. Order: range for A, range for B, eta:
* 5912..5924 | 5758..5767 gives 1.31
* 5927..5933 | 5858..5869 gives 1.27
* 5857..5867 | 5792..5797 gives 1.29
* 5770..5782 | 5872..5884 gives 1.23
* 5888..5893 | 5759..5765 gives 1.45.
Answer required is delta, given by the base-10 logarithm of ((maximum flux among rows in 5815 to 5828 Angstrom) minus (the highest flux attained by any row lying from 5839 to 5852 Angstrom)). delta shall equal 0.17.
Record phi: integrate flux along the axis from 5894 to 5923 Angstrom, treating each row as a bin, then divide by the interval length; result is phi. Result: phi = 24.3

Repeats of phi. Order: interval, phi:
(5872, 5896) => 23.9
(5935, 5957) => 24.4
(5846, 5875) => 24.9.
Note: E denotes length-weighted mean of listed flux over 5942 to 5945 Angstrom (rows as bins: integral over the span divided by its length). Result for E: 24.5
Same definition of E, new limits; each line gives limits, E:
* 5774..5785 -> 25.1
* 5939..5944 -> 24.6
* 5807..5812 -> 25.4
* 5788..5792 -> 24.9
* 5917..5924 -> 24.4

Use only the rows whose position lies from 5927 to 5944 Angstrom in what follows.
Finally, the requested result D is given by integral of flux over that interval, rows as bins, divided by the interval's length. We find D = 24.6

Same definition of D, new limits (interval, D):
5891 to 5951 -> 24.4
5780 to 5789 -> 25.0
